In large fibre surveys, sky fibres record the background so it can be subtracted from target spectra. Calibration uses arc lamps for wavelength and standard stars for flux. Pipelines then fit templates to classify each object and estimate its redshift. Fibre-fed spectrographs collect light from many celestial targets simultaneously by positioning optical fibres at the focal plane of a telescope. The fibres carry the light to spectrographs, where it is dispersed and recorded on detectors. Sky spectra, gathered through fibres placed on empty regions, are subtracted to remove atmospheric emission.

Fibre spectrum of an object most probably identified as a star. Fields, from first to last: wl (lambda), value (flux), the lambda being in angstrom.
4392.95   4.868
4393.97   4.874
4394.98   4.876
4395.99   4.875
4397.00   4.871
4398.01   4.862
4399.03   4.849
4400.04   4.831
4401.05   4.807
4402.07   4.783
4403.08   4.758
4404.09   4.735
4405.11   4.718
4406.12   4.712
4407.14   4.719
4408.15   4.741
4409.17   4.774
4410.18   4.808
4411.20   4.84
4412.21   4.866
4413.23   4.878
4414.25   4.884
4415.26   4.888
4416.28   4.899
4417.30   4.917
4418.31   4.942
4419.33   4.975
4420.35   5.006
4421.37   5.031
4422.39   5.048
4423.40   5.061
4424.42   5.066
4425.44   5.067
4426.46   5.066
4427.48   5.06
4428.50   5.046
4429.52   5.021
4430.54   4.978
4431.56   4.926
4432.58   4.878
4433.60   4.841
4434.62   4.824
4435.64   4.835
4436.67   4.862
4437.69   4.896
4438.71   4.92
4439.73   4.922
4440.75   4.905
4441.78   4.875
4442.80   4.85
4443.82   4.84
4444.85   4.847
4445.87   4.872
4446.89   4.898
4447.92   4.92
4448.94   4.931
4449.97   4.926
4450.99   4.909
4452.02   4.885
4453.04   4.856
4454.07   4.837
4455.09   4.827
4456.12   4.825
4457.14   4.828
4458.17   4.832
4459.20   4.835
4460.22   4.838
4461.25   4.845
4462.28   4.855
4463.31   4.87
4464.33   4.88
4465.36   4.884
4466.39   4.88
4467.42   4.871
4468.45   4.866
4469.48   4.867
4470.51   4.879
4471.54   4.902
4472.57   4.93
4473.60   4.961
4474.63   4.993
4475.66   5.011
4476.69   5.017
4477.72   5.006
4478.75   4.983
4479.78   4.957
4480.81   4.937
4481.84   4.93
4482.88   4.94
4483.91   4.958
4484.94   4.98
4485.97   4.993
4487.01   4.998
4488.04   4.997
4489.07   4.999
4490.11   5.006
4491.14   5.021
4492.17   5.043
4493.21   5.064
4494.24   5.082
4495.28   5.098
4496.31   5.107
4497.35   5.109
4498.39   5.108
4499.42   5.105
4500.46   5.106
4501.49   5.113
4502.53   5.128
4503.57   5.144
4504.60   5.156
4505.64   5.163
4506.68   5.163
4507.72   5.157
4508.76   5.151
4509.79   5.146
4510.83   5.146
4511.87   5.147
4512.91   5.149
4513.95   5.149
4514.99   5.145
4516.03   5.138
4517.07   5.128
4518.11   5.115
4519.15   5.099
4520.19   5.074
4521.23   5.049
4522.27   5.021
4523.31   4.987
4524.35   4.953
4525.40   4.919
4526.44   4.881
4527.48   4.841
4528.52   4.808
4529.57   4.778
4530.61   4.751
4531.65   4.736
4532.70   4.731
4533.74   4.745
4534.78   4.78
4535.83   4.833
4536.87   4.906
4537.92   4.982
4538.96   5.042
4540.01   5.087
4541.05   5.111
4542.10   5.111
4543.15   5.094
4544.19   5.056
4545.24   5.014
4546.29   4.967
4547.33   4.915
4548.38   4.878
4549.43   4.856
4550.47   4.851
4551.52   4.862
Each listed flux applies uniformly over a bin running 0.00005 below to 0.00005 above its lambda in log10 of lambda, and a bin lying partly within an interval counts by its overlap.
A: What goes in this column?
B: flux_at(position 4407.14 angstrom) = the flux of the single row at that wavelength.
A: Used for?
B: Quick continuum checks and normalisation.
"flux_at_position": 4.719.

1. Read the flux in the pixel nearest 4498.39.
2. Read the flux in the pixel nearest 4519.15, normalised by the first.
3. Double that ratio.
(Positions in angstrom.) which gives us 1.996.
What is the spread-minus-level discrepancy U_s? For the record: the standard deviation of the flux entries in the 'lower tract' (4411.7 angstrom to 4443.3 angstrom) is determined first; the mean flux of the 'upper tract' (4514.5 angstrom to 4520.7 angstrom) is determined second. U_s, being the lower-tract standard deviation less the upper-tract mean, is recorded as -5.04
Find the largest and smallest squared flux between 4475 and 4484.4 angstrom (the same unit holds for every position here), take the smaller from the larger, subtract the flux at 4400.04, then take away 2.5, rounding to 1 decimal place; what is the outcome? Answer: -6.5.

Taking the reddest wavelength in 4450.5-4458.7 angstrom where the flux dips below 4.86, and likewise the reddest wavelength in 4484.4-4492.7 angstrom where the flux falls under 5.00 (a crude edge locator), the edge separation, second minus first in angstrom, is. 30.9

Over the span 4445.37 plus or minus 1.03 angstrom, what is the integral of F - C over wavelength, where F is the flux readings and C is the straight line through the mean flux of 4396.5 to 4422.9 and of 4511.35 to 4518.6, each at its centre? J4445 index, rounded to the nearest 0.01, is -0.18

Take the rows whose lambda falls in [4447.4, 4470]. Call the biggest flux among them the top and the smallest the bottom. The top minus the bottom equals 0.11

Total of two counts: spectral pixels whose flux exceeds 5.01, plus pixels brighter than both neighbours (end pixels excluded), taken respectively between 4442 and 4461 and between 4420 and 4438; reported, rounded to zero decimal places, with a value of 1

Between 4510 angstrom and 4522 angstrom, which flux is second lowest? 5.074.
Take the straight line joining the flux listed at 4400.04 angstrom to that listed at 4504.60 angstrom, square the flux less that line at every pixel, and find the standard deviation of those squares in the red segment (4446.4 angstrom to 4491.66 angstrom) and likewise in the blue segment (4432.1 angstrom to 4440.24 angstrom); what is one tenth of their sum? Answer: 0.0015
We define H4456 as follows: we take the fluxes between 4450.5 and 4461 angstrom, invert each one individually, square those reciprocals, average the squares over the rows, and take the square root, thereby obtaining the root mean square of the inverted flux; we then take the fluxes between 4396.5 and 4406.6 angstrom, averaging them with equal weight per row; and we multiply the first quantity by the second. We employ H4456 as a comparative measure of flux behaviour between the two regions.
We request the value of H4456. 0.99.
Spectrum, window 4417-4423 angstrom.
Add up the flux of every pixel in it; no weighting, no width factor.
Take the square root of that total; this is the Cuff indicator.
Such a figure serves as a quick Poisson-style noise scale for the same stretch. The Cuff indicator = 5.47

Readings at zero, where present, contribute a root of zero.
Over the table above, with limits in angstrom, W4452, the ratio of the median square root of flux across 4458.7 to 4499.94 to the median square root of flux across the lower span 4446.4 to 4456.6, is 1.01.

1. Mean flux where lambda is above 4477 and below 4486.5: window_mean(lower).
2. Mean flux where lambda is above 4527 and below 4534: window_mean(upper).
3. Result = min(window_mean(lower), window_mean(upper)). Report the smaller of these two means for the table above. 4.77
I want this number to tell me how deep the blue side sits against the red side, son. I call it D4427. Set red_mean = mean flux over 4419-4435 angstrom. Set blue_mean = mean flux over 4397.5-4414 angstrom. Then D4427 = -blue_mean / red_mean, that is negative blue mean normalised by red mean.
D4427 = -0.96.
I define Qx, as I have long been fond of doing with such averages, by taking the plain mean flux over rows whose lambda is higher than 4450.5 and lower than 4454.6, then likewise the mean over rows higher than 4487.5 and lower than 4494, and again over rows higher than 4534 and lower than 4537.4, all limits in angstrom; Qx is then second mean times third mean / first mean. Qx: 4.99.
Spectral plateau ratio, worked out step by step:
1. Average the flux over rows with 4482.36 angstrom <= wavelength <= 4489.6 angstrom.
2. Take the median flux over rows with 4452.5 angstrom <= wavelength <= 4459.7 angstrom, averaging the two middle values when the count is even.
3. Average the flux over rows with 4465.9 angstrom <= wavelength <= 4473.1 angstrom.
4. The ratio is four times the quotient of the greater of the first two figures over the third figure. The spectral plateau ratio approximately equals 4.08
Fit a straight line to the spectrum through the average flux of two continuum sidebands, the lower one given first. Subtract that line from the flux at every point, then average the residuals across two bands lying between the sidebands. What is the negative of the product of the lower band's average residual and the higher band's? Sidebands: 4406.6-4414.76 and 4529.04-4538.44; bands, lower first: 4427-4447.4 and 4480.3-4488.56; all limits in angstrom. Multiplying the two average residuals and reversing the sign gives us -0.015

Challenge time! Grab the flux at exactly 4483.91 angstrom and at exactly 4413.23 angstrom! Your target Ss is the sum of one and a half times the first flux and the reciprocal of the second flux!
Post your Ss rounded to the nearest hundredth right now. 7.64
